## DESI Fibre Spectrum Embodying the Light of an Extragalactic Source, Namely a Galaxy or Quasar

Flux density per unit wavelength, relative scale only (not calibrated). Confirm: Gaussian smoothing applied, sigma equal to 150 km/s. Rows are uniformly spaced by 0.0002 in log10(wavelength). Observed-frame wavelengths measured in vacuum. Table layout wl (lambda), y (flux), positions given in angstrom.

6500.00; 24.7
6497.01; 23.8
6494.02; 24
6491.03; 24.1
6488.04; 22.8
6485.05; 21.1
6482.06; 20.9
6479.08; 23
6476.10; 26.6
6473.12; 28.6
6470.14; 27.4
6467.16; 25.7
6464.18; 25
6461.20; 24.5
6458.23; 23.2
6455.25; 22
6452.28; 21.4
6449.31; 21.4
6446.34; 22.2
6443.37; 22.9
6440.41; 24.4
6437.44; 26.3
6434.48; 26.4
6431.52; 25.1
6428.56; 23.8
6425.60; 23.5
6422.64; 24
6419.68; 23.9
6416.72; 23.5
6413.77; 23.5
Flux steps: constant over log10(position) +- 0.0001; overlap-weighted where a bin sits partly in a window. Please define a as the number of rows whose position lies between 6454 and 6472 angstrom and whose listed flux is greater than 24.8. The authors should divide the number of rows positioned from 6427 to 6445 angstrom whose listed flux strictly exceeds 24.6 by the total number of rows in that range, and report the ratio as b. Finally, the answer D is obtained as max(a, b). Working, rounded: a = 3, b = 0.5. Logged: 3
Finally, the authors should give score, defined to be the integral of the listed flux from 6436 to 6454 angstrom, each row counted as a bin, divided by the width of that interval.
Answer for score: 23.1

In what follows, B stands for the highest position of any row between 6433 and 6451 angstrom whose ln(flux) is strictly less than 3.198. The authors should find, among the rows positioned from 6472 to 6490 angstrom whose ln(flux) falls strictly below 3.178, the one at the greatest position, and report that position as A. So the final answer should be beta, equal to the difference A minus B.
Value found 38.7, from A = 6488.04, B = 6449.31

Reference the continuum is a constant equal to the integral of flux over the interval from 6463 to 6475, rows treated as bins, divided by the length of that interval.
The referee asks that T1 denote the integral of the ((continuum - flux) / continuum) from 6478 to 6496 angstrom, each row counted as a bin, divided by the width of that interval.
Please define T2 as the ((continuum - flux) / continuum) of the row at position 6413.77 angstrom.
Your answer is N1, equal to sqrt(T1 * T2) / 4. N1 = 0.034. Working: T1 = 0.15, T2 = 0.12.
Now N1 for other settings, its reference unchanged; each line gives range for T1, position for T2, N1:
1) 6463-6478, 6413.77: 0.006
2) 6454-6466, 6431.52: 0.020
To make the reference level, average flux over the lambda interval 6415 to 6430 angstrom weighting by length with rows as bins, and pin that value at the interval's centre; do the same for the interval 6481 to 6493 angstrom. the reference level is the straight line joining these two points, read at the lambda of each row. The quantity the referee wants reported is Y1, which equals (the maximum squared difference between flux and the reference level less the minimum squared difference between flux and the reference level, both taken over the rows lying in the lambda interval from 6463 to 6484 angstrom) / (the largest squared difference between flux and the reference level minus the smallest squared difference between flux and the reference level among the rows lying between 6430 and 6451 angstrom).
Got 4.2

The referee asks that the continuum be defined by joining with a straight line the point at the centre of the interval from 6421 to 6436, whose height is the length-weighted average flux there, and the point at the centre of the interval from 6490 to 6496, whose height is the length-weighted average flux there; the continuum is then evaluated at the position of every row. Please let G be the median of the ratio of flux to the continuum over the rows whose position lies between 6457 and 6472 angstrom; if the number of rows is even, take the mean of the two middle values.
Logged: 1.03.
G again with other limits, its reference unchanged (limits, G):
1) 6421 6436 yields 0.98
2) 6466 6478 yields 1.12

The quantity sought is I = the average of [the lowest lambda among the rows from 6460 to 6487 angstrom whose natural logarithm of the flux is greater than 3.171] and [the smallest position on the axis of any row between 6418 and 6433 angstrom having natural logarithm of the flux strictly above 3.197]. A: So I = 6446.4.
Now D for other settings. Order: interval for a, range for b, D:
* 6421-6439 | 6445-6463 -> 3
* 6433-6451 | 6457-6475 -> 2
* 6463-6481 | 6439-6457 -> 5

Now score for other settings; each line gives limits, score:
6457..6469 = 24.7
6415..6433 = 24.0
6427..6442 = 25.2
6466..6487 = 24.7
